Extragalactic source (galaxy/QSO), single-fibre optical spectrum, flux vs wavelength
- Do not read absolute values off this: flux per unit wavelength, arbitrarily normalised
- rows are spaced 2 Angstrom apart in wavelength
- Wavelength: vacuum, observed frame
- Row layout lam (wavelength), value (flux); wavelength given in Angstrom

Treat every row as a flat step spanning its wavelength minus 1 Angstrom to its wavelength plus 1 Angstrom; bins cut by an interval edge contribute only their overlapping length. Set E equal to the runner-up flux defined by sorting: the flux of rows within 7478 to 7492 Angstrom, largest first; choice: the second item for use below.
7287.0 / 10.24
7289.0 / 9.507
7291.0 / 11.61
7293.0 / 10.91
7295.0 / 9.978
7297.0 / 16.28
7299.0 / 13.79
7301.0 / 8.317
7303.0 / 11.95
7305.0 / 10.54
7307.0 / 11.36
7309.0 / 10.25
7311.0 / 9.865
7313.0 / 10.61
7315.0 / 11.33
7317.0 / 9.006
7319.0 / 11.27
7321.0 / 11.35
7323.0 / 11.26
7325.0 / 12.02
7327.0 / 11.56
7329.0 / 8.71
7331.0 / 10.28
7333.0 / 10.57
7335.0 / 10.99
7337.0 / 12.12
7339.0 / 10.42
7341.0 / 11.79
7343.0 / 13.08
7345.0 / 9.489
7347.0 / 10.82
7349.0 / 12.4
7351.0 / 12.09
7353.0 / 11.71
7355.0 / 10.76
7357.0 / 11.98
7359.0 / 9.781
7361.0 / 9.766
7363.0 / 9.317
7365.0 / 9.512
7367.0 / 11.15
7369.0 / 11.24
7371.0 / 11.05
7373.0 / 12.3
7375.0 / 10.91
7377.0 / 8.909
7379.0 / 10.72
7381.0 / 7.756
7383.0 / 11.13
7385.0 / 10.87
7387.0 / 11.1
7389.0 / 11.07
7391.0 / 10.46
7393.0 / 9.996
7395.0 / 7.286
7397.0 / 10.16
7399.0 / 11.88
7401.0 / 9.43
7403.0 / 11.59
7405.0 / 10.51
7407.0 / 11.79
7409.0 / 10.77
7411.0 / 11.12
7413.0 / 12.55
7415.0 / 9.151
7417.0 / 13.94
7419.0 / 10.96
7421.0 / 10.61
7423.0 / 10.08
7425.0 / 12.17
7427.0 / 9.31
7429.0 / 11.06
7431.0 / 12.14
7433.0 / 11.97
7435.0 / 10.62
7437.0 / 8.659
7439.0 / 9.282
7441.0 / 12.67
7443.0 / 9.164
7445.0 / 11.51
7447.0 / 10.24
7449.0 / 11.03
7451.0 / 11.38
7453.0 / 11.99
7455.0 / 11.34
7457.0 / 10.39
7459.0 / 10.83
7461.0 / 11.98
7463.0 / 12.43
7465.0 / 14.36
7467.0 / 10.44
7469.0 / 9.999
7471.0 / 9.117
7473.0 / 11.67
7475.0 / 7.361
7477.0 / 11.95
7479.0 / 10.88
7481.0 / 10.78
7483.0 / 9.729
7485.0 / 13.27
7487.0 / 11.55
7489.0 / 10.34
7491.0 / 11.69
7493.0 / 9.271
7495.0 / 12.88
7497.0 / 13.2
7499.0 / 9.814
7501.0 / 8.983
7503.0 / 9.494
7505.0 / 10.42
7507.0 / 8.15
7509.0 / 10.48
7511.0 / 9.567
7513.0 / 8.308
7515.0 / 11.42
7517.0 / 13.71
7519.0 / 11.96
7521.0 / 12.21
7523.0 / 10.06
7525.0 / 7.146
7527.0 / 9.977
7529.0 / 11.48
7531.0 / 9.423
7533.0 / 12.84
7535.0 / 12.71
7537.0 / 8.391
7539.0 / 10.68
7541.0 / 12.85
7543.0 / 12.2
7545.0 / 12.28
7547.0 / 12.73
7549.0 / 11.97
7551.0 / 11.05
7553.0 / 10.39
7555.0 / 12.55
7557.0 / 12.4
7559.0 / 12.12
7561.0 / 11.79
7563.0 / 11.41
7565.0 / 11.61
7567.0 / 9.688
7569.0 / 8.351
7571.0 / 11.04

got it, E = 11.69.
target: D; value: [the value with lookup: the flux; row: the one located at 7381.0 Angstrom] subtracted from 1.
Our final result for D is -6.8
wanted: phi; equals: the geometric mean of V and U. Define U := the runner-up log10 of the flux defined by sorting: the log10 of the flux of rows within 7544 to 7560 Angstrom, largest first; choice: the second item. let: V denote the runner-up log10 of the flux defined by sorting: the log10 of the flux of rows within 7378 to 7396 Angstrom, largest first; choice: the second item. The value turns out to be 1.07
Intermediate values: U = 1.10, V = 1.045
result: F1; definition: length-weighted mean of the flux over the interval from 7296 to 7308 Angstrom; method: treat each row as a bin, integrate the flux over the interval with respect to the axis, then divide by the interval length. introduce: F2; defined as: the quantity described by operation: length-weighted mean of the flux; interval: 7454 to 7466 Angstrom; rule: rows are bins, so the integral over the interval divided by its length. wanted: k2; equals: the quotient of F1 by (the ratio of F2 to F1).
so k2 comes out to 12.2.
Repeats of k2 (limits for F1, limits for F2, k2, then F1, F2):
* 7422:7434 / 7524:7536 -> 11.7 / 11.1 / 10.6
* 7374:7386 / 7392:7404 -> 10.0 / 10.0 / 10.1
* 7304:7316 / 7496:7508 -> 11.4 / 10.7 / 10.0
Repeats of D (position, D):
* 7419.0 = -10.0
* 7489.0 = -9.3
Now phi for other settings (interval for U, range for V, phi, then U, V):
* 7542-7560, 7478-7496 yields 1.10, 1.10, 1.110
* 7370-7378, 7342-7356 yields 1.07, 1.04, 1.093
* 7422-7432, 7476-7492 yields 1.08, 1.08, 1.077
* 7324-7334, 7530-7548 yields 1.09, 1.06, 1.109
